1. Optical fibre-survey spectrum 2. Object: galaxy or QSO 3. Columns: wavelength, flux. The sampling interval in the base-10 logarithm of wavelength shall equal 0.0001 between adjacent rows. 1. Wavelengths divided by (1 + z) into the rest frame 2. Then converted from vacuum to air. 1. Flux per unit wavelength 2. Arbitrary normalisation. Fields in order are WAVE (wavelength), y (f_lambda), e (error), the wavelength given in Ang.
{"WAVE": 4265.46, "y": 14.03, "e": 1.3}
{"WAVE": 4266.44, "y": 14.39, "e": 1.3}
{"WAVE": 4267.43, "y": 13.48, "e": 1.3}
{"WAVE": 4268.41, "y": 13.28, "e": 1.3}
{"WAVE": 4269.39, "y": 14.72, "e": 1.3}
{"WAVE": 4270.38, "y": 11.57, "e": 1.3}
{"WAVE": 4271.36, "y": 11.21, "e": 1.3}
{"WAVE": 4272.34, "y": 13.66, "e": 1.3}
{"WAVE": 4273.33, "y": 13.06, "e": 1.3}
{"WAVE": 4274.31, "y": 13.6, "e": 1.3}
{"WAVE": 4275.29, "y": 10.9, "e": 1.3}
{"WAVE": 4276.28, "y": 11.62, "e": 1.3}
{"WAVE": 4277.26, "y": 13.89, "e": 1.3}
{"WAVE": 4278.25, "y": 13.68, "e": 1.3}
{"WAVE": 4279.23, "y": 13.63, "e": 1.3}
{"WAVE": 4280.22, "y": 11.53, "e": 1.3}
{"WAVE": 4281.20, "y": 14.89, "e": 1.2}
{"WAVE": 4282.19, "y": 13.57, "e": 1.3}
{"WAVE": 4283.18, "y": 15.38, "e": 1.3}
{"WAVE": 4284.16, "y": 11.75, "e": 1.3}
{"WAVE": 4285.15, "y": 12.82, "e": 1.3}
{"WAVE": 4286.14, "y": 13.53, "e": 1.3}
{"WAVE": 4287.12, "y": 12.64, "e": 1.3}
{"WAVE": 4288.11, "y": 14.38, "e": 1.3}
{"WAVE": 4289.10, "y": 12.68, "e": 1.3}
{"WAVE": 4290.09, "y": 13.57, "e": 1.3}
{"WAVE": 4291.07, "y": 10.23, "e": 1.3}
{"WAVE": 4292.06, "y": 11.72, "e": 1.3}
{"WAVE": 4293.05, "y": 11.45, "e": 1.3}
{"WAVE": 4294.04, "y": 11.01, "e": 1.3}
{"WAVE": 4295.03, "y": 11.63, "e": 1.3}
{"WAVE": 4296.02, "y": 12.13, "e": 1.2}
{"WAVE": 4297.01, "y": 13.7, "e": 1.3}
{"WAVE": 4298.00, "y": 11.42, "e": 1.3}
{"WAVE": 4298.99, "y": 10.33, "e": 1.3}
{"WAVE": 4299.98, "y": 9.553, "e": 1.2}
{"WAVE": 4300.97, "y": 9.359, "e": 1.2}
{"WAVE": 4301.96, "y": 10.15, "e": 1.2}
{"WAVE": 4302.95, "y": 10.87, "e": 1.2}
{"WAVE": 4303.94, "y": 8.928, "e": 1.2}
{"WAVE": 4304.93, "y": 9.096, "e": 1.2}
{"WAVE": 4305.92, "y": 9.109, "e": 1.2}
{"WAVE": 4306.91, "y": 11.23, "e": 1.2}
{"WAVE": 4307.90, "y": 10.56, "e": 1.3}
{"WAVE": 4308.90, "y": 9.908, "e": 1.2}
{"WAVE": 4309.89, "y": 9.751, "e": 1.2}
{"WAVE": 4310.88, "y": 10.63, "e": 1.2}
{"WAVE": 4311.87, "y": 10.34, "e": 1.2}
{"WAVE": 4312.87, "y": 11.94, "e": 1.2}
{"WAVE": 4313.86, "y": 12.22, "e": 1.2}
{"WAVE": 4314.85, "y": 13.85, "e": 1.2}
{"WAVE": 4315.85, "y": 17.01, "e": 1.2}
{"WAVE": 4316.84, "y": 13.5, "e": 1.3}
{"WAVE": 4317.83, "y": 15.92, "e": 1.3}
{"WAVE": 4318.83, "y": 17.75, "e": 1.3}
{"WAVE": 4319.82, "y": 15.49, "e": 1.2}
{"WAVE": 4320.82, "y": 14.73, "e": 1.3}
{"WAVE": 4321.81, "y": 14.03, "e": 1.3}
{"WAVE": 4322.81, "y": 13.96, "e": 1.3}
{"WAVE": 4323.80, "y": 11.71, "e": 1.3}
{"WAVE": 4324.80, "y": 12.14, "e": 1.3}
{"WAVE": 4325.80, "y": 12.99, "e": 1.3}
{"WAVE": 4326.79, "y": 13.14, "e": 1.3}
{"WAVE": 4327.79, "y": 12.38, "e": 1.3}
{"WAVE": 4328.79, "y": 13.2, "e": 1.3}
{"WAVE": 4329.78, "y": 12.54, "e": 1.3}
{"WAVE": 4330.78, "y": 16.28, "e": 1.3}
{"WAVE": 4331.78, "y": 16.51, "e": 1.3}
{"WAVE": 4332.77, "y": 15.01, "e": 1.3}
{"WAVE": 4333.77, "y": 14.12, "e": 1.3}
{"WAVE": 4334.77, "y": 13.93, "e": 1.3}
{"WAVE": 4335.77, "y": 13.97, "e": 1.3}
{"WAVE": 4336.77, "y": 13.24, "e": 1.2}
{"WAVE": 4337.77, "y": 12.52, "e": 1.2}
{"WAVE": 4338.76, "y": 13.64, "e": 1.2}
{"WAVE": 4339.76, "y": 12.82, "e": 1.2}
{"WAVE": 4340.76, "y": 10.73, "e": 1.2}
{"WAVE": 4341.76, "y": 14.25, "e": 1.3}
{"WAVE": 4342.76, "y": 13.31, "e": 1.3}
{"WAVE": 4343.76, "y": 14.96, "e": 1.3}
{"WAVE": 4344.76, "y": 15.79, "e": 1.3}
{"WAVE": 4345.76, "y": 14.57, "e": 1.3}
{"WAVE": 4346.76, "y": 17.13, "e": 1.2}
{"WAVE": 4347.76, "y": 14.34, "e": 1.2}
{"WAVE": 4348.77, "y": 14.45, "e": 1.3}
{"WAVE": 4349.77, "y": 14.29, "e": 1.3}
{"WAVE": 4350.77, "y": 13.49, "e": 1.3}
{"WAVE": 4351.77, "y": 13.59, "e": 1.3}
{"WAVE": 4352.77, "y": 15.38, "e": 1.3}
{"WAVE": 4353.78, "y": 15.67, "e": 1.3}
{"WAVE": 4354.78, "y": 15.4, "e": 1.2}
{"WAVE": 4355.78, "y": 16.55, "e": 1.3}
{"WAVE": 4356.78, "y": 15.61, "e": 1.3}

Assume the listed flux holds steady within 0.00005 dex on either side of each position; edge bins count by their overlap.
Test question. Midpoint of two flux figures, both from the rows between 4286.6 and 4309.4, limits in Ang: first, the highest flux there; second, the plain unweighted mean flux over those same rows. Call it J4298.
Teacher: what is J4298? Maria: 12.7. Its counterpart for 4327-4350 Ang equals 15.6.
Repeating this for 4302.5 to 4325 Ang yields 15.1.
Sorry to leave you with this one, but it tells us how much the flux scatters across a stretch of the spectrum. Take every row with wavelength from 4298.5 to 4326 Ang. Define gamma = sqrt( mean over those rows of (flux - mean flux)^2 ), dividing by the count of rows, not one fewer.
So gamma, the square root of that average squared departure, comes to 2.47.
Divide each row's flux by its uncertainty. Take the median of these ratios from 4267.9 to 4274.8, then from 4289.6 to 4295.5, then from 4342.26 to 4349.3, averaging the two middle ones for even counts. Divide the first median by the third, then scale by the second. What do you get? 7.9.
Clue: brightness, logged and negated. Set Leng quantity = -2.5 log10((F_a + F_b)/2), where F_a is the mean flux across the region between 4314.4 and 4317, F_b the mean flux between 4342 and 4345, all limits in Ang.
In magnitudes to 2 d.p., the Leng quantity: -2.92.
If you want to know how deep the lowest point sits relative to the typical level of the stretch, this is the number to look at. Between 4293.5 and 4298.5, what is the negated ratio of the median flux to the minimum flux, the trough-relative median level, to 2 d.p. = -1.06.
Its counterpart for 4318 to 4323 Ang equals -1.06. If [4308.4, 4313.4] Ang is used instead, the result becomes -1.06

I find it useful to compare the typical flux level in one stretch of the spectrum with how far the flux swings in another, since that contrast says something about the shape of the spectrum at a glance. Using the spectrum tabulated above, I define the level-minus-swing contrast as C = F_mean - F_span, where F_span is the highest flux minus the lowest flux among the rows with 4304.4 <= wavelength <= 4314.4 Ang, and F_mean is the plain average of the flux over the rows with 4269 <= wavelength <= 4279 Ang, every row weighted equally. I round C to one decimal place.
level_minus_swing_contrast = 9.7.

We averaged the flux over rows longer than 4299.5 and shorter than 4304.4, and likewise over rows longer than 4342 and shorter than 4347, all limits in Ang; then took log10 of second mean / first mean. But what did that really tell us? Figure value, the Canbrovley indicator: 0.19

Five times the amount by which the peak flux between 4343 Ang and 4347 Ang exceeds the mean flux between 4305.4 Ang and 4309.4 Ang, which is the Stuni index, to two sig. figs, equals 35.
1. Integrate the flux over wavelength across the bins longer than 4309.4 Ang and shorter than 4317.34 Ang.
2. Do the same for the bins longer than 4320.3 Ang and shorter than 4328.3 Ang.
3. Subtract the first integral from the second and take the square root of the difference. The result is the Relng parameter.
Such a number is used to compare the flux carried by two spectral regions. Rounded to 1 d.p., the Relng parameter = 2.5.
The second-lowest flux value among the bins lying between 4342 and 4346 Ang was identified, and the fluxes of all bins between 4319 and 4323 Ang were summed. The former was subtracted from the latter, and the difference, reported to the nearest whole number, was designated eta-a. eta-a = 44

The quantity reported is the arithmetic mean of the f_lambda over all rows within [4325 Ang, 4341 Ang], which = 13.6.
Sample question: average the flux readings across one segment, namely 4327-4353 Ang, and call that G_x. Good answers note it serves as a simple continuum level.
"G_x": 14.1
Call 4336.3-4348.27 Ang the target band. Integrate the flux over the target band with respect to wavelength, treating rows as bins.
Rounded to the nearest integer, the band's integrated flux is 167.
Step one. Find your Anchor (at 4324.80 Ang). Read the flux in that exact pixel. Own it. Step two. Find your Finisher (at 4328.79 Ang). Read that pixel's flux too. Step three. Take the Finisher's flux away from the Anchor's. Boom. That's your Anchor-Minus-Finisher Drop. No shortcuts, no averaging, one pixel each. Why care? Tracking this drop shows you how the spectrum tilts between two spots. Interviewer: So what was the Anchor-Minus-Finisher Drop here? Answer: -1.1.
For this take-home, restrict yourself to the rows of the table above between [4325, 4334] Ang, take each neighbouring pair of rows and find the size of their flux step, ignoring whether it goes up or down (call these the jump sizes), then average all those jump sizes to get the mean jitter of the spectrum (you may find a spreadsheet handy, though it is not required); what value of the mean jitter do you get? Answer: 1.09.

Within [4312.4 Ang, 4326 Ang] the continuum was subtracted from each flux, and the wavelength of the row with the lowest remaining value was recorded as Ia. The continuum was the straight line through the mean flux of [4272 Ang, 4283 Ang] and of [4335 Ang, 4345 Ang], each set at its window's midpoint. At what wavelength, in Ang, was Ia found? 4323.80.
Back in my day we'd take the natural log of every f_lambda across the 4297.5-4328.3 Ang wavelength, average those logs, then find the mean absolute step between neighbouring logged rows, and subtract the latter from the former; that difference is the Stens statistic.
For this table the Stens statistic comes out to 2.38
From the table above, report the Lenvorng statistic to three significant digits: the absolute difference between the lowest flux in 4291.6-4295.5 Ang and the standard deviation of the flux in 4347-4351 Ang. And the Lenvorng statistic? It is 10.6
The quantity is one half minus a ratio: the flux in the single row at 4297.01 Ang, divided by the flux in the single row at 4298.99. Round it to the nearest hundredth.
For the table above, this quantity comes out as -0.83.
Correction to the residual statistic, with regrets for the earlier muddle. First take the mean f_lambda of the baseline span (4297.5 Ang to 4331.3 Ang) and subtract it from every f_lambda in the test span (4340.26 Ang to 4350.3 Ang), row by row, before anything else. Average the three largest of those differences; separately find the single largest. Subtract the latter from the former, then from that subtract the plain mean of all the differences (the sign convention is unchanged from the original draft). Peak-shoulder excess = -3.3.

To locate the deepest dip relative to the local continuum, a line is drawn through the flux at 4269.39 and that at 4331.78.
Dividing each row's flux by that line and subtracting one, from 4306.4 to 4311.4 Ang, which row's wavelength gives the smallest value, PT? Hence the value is 4309.89 Ang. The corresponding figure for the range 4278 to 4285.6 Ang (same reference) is 4280.22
